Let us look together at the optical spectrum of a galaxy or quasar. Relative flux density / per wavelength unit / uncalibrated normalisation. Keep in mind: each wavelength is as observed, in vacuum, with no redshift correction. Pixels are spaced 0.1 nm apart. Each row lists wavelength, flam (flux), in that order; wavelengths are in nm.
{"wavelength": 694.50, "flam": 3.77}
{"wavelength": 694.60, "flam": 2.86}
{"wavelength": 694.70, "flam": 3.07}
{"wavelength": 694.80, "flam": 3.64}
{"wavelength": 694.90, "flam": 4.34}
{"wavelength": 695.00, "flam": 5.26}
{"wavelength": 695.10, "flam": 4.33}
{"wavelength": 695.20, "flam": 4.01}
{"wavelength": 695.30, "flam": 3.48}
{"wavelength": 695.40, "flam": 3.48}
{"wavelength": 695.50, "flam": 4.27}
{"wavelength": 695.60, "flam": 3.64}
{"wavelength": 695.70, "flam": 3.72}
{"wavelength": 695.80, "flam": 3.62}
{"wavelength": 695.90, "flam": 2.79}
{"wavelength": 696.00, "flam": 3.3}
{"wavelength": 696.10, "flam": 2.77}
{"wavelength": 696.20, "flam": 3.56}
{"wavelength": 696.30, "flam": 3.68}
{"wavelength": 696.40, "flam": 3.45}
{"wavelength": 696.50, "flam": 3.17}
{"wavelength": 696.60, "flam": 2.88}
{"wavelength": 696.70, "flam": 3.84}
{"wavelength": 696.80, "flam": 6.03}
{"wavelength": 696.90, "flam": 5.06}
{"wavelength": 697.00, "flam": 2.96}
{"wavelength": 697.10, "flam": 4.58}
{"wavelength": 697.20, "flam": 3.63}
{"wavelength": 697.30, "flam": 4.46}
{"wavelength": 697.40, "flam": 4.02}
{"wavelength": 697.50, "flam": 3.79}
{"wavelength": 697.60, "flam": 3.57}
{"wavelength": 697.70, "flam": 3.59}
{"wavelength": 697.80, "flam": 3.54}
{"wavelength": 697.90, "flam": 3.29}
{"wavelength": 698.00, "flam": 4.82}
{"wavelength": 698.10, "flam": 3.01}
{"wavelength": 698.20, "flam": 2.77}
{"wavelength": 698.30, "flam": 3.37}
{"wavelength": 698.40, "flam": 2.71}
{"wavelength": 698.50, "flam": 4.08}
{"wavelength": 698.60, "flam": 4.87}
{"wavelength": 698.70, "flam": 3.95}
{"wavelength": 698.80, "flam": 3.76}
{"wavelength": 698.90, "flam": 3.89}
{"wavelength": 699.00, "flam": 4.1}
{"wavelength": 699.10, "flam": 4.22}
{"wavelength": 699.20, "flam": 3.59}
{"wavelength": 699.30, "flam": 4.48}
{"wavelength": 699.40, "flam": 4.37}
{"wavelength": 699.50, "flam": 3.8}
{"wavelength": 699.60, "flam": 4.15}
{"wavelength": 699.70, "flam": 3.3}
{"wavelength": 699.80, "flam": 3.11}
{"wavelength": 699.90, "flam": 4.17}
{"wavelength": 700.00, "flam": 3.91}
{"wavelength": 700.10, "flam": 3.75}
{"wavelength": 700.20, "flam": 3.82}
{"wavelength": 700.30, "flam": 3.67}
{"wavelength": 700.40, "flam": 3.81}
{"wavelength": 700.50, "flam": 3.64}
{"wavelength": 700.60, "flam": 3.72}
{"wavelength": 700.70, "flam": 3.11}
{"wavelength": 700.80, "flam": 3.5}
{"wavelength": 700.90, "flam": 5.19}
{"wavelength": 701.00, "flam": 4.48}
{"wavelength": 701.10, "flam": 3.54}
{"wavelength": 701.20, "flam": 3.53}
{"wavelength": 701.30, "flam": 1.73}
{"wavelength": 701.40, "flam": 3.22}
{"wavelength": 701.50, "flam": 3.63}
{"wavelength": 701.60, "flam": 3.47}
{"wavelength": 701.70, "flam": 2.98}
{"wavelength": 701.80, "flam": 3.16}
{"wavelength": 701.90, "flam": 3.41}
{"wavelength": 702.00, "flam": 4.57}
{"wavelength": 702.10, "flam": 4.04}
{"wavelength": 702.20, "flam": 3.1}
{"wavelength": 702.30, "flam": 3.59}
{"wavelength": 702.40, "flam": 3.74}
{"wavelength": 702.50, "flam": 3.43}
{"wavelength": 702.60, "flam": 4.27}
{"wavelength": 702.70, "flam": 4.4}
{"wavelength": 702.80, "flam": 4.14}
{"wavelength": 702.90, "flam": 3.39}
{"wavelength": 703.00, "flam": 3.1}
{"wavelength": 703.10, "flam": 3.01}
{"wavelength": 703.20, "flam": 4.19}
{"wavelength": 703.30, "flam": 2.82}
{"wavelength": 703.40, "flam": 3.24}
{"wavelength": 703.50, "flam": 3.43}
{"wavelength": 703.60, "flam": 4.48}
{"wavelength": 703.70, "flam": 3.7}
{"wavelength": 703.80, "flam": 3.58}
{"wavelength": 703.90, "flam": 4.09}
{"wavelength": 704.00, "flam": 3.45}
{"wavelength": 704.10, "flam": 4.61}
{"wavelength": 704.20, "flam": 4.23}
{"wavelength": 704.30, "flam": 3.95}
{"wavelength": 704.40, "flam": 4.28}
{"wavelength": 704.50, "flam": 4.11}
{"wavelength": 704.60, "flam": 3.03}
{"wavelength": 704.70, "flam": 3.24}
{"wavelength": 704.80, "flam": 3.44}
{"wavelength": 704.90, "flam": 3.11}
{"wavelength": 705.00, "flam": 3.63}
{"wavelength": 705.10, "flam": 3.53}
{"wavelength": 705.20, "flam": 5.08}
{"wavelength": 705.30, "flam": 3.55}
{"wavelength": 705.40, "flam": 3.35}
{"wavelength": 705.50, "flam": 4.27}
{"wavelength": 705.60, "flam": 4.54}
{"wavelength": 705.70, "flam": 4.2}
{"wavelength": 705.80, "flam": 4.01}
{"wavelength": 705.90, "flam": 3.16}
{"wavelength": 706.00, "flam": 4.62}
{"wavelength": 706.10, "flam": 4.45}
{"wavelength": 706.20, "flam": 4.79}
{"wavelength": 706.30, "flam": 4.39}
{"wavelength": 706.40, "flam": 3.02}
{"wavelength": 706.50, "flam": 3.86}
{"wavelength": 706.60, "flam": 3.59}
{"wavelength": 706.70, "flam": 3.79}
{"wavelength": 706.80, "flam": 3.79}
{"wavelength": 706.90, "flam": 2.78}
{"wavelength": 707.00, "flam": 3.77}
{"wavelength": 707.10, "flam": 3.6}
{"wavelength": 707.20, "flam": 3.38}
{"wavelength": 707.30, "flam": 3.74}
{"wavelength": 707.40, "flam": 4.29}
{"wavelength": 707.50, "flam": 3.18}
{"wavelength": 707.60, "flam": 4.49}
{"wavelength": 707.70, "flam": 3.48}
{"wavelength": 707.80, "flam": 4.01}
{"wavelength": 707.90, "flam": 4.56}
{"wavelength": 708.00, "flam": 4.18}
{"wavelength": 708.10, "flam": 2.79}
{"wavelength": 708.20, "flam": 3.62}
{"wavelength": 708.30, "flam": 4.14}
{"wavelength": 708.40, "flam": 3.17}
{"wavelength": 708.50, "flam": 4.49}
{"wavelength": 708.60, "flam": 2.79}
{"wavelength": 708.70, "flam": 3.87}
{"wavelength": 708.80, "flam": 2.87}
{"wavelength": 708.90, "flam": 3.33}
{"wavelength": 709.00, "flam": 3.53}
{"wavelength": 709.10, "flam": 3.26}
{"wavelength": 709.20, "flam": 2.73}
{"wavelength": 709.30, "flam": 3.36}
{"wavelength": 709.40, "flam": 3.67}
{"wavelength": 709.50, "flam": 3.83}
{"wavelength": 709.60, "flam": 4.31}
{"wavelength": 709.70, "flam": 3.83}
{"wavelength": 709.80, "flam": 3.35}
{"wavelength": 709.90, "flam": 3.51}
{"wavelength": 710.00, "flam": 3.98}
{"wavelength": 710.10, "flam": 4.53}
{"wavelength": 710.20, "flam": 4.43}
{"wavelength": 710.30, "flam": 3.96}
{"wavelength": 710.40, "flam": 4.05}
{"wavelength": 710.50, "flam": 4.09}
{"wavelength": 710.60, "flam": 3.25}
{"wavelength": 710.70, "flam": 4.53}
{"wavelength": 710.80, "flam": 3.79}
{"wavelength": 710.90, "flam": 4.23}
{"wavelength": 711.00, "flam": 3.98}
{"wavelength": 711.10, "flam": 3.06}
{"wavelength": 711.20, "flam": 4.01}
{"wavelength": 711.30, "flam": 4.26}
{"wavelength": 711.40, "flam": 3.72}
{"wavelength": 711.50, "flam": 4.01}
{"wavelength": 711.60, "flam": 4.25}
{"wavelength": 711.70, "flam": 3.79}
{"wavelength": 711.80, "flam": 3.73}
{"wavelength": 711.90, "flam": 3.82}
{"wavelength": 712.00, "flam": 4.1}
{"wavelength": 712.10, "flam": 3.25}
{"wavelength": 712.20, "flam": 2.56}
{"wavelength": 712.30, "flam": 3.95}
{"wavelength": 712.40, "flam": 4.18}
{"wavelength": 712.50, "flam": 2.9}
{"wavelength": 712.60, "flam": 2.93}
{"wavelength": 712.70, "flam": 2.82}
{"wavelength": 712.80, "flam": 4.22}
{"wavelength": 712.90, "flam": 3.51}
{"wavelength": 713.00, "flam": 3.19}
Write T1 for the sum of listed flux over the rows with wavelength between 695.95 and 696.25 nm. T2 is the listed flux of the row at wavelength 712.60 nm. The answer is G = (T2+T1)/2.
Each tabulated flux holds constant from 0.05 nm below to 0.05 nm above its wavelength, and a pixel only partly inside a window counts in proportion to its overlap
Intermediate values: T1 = 9.6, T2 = 2.93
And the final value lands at 6.3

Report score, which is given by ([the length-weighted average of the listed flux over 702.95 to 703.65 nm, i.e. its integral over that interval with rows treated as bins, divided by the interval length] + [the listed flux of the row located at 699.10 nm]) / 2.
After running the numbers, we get 3.84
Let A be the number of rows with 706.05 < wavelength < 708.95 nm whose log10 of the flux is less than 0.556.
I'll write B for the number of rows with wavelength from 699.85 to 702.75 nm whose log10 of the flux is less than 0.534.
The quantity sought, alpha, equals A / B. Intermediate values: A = 11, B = 7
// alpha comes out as 1.57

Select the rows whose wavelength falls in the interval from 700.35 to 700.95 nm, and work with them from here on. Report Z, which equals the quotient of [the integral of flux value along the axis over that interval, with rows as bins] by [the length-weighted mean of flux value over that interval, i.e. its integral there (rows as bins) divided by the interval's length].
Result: 0.6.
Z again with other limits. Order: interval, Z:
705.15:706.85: 1.7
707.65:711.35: 3.7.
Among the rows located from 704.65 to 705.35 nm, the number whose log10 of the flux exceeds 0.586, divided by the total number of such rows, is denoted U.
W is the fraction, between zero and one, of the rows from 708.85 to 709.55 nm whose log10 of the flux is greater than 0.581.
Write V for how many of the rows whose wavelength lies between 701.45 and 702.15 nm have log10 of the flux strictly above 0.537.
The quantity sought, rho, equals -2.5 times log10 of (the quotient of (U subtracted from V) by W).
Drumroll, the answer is -3.6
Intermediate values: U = 0.1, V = 4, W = 0.14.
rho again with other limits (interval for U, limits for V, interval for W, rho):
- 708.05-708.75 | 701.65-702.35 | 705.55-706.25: -1.2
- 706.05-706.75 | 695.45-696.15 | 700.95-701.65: -3.5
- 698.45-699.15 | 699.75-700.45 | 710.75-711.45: -2.4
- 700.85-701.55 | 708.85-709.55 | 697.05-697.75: -2.0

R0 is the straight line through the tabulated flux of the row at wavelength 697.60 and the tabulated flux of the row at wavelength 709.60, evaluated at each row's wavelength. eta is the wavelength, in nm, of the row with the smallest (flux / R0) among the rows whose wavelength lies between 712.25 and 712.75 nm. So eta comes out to 712.70 nm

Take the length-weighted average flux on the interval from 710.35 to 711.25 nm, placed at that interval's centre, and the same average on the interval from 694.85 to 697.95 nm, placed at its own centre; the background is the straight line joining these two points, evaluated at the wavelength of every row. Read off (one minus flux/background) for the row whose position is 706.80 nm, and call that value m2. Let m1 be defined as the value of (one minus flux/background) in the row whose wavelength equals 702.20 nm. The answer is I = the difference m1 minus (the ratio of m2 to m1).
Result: 0.1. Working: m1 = 0.19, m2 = 0.02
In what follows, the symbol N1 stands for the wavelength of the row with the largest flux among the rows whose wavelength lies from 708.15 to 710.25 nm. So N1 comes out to 710.10 nm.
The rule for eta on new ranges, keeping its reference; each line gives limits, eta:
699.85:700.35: 700.30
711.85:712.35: 712.20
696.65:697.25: 697.00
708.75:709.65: 709.20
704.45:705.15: 704.60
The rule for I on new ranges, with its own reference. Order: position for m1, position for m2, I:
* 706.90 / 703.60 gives 0.9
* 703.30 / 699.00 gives 0.5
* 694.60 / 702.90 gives -0.2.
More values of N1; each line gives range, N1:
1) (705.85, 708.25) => 706.20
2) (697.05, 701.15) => 700.90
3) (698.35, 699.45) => 698.60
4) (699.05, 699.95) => 699.30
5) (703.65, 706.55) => 705.20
